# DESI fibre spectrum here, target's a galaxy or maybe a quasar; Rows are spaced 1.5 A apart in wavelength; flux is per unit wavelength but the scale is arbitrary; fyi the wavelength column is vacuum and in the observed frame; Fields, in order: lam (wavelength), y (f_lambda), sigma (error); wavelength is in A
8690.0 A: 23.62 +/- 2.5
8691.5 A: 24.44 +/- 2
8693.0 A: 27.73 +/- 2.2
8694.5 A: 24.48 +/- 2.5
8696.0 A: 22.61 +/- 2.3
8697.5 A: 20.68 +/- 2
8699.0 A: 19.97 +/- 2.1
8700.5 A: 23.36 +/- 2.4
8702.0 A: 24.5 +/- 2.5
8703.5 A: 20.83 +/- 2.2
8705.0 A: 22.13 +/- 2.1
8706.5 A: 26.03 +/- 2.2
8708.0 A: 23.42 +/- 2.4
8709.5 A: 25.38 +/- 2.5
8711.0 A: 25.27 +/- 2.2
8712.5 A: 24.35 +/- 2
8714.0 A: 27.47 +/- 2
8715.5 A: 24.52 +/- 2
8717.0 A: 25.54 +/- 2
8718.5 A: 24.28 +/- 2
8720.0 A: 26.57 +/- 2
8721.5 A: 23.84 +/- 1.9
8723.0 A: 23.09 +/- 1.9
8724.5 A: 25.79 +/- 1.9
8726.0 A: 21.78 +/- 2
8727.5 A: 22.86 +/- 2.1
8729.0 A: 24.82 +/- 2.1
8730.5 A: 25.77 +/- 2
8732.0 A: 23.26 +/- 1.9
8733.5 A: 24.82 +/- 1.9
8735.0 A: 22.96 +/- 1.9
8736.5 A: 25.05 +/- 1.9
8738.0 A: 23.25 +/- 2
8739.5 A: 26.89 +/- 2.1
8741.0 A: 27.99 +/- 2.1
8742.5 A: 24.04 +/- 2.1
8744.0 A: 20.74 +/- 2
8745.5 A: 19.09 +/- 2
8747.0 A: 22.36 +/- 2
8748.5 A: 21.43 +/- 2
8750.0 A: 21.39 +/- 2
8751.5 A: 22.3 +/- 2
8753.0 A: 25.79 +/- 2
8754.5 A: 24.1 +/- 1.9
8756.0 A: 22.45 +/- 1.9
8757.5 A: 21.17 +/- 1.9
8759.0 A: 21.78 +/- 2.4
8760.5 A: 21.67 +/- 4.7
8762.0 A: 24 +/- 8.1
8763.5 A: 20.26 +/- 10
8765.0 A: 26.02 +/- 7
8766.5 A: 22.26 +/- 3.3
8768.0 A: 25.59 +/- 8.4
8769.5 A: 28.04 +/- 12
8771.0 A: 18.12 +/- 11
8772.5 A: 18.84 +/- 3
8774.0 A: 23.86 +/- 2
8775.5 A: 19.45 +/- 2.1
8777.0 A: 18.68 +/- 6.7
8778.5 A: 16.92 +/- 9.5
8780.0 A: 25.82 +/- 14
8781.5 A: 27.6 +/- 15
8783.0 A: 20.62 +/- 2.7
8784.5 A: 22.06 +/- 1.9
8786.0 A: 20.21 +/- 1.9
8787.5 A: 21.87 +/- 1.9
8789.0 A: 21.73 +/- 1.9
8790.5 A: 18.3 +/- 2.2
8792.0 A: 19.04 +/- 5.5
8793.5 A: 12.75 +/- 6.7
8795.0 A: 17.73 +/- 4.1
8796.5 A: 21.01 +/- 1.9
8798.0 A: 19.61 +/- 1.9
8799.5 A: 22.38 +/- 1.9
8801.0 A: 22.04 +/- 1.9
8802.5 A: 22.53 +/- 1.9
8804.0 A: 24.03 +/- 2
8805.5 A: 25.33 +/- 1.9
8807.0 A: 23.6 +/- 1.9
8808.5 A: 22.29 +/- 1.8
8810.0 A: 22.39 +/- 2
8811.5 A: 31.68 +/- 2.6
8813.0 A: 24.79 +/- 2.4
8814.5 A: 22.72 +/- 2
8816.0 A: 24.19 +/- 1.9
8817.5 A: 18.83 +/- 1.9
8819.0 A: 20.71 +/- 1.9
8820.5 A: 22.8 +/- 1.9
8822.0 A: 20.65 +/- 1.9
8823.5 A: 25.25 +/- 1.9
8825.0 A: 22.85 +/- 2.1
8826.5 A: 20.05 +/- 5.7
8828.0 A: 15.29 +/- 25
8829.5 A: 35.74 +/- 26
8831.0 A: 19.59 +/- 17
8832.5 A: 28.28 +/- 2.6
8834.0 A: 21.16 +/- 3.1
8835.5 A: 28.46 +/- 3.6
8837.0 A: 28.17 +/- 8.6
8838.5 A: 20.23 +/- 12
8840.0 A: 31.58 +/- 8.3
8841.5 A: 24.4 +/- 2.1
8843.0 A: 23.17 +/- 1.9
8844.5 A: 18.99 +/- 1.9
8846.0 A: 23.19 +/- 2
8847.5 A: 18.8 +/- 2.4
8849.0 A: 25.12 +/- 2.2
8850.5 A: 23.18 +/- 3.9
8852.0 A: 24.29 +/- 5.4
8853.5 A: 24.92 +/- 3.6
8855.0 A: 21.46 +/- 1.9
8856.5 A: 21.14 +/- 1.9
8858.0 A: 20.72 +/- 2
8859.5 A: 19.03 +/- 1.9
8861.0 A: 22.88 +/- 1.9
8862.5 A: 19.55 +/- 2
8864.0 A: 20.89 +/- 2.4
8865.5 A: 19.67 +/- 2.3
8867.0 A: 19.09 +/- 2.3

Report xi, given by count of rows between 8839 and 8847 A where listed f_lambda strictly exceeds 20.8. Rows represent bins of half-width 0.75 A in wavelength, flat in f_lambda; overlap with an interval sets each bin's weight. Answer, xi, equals 4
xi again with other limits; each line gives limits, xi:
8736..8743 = 5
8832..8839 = 4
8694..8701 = 3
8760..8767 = 4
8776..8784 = 2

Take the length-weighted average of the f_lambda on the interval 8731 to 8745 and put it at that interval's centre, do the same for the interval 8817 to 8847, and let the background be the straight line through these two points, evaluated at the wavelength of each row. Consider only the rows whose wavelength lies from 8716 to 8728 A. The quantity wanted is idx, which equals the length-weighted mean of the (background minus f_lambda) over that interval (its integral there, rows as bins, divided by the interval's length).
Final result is 0.1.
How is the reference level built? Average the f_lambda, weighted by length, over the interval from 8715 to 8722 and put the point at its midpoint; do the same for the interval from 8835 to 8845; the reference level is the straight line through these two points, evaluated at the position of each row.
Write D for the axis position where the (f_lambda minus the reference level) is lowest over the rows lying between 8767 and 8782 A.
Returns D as 8778.5 A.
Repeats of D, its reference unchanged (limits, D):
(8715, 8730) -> 8726.0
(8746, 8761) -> 8757.5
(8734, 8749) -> 8745.5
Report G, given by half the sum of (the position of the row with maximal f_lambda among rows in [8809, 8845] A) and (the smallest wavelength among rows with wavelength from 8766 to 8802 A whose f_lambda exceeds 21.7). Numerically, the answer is 8798.0 A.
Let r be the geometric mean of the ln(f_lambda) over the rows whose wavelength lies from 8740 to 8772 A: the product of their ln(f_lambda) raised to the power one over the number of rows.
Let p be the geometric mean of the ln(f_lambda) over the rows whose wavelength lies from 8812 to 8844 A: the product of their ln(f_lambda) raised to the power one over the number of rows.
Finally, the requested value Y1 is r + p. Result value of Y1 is 6.27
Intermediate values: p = 3.14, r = 3.12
